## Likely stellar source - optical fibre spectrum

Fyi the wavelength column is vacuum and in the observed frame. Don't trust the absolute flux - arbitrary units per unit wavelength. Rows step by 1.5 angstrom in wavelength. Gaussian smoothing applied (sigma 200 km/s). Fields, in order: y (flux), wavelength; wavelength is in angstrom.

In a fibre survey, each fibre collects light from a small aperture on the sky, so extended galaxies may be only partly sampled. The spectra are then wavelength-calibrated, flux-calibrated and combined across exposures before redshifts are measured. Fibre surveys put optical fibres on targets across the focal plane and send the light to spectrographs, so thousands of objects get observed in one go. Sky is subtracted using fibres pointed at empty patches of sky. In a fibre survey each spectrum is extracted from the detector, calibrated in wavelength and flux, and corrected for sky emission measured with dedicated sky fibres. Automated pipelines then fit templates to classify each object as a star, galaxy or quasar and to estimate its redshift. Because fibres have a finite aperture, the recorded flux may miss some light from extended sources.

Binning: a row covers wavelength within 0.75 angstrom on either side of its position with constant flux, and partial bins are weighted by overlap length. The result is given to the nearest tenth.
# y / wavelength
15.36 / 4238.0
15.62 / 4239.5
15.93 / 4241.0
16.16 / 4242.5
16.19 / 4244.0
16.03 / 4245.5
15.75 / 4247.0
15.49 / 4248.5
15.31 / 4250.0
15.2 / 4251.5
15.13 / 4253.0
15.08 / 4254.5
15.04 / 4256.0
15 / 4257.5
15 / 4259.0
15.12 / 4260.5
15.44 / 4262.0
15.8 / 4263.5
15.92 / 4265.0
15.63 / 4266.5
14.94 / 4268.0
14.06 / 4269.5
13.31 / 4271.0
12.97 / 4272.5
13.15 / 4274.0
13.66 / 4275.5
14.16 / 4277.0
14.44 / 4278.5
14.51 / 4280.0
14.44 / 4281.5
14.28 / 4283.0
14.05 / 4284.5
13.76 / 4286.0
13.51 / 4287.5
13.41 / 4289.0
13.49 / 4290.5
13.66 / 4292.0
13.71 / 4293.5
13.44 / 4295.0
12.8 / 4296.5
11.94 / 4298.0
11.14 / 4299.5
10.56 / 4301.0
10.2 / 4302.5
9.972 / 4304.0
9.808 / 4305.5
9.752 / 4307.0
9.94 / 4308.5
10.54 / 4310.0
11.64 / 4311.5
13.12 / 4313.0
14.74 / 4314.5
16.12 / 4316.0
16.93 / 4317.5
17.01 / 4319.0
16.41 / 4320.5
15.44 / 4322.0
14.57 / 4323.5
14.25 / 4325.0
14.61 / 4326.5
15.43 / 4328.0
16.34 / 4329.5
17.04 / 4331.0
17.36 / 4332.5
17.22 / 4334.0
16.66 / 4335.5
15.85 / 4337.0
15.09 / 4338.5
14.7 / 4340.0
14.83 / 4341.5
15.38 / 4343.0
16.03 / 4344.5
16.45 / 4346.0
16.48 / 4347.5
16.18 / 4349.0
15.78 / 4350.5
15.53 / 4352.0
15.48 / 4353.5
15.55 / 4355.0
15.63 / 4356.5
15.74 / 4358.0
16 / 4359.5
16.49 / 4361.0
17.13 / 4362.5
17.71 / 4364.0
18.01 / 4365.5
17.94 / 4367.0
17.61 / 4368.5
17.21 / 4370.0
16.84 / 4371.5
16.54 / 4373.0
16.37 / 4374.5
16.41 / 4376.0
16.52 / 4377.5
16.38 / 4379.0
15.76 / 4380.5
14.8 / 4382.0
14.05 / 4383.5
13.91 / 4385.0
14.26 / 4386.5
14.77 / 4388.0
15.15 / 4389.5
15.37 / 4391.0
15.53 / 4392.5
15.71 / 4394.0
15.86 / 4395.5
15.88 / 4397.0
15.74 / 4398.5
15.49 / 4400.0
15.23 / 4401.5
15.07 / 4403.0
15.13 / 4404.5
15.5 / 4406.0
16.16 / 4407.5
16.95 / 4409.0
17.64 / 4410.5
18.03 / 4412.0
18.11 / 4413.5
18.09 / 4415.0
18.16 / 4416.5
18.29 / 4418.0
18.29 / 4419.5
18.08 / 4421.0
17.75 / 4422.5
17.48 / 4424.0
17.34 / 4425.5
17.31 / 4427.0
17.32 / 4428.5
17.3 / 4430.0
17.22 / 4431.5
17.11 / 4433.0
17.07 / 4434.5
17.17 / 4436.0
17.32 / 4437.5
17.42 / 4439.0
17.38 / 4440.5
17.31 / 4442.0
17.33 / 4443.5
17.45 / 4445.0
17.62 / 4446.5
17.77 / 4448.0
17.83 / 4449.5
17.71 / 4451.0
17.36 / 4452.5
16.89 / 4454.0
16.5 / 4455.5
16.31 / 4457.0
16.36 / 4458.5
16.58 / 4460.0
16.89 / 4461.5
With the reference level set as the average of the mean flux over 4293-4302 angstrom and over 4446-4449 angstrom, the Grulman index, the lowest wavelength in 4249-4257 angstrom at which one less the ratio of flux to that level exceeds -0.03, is 4250.0 angstrom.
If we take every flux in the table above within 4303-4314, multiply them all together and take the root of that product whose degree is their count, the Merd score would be 10.6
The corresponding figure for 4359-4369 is 17.3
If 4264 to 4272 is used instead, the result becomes 14.7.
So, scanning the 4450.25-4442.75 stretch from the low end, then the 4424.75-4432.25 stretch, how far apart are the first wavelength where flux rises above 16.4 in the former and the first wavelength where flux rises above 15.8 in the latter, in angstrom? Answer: 18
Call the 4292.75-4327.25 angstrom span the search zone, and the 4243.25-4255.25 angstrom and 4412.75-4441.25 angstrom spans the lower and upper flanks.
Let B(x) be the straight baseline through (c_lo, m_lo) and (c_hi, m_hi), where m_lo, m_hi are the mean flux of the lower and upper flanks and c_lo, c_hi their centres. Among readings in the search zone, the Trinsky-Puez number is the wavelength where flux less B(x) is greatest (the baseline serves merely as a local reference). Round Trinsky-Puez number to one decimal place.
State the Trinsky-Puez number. 4319.0 angstrom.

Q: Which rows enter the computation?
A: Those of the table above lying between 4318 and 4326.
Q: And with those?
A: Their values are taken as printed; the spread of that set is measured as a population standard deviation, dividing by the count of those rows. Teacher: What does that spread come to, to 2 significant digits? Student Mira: 1.1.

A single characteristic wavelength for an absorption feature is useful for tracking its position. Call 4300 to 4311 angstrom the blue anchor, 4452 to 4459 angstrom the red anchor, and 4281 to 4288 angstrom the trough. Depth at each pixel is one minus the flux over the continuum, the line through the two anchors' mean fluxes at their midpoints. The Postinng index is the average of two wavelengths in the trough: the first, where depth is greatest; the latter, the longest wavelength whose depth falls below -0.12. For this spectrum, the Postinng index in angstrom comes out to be 4287.5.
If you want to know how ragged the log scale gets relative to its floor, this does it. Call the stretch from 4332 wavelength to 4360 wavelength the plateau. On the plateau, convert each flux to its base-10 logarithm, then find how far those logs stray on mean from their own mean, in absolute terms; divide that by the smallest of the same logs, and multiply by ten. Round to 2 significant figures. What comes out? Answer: 0.13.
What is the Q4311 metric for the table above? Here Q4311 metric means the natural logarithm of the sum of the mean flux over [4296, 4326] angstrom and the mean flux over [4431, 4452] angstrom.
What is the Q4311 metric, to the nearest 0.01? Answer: 3.41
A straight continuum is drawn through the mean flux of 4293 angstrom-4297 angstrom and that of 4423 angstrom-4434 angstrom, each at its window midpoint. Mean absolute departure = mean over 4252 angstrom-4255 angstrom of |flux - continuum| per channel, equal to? 3.0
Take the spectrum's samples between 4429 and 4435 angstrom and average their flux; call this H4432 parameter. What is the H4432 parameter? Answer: 17.2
